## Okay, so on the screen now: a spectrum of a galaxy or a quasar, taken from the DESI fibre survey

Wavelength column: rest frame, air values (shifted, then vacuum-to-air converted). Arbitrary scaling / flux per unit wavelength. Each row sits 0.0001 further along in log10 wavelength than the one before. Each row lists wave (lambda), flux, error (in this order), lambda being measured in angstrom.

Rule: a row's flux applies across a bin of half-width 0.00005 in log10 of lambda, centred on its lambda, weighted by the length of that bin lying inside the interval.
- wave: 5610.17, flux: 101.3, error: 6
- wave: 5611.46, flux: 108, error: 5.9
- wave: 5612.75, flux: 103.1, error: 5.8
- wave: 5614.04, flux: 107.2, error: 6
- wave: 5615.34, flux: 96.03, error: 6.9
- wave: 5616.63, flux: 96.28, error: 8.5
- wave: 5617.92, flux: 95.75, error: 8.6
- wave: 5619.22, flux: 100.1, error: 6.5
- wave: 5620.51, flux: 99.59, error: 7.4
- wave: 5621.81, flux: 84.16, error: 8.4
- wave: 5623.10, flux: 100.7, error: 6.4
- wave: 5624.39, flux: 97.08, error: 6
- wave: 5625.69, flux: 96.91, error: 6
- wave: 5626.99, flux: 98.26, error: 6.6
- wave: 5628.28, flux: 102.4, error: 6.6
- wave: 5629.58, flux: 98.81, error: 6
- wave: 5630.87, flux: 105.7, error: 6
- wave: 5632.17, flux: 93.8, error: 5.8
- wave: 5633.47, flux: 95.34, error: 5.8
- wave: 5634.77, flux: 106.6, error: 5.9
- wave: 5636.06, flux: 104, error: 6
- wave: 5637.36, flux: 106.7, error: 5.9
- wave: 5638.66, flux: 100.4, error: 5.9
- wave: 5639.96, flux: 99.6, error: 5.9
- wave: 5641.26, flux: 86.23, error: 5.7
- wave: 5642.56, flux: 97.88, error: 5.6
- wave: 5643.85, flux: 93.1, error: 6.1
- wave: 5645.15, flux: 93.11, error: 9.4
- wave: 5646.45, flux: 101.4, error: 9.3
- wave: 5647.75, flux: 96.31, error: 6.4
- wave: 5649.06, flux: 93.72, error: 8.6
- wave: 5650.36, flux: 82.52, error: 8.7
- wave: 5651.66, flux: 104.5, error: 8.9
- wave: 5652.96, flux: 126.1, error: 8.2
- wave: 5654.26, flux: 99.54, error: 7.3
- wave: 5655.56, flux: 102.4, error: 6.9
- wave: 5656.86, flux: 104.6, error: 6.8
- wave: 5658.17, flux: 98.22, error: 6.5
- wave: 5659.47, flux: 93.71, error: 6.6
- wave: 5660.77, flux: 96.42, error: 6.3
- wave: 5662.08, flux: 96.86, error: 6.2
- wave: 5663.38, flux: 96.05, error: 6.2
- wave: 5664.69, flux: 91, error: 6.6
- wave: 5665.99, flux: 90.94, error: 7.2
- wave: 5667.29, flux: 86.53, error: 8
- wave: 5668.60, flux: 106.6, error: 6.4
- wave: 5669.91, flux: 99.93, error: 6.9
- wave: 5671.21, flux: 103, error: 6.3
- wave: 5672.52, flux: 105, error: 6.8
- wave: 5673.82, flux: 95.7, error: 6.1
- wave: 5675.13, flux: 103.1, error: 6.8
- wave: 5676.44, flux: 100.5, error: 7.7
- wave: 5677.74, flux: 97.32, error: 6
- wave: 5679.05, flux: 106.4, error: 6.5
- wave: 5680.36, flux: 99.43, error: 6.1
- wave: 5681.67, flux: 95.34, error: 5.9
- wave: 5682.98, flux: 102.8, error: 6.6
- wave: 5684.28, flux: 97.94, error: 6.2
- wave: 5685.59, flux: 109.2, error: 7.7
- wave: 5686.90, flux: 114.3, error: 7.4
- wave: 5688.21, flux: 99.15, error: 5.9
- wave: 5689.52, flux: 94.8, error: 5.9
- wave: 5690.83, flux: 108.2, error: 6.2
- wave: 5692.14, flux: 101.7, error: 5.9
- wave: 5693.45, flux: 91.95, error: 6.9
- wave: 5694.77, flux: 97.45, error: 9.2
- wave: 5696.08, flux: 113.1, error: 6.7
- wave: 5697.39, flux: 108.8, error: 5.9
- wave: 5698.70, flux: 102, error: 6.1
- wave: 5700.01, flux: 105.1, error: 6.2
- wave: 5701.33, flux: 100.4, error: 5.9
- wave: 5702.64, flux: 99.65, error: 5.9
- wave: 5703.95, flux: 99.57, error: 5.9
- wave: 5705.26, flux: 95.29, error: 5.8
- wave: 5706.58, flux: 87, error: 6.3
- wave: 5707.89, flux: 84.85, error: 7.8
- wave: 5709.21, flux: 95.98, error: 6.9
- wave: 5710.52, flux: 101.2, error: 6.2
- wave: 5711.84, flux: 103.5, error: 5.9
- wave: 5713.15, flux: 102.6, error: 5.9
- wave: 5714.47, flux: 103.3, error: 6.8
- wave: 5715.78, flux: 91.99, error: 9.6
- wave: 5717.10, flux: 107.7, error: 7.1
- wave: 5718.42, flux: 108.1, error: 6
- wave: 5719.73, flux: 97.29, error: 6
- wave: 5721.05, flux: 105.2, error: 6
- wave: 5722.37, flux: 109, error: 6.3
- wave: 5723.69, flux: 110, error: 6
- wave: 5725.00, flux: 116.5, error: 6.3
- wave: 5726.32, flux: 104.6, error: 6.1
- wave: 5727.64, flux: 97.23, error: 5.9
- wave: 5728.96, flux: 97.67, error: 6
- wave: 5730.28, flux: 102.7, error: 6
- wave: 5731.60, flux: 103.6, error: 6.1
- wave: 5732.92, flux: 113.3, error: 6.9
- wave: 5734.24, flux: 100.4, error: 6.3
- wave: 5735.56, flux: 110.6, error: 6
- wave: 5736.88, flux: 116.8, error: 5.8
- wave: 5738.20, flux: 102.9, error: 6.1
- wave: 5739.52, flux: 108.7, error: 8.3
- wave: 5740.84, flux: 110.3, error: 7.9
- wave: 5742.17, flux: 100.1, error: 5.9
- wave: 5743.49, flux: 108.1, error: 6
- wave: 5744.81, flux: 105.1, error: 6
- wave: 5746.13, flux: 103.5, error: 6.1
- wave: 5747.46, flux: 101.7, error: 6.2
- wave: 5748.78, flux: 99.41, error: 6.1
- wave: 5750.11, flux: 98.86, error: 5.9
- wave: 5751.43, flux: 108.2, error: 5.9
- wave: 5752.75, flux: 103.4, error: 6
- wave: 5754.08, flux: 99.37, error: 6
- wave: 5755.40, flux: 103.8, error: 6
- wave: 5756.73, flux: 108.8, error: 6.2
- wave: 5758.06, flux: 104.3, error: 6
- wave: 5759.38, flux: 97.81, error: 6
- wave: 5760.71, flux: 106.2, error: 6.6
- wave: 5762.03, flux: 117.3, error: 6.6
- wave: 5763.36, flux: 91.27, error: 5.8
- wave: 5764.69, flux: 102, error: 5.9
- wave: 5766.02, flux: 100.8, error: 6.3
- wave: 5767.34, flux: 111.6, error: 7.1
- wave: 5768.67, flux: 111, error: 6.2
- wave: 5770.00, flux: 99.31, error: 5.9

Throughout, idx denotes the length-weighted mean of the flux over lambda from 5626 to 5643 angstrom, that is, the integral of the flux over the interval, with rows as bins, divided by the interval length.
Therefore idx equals 100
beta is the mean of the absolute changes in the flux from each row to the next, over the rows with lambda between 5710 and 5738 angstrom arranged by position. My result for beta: 6.3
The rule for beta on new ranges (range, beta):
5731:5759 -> 6.0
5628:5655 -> 8.7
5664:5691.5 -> 7.0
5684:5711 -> 6.9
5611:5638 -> 5.4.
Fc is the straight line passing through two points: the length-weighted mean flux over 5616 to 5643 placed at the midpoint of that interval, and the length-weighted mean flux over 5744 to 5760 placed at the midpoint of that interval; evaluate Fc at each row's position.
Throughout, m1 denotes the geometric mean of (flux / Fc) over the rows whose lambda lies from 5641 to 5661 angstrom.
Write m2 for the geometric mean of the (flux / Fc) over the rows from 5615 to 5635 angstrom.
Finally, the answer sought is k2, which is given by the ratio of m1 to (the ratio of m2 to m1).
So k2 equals 0.97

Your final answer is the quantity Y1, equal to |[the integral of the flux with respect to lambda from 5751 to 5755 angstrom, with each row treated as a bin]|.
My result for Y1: 414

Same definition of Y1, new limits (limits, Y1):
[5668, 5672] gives 412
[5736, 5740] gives 439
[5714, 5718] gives 405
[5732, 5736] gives 431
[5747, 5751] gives 402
